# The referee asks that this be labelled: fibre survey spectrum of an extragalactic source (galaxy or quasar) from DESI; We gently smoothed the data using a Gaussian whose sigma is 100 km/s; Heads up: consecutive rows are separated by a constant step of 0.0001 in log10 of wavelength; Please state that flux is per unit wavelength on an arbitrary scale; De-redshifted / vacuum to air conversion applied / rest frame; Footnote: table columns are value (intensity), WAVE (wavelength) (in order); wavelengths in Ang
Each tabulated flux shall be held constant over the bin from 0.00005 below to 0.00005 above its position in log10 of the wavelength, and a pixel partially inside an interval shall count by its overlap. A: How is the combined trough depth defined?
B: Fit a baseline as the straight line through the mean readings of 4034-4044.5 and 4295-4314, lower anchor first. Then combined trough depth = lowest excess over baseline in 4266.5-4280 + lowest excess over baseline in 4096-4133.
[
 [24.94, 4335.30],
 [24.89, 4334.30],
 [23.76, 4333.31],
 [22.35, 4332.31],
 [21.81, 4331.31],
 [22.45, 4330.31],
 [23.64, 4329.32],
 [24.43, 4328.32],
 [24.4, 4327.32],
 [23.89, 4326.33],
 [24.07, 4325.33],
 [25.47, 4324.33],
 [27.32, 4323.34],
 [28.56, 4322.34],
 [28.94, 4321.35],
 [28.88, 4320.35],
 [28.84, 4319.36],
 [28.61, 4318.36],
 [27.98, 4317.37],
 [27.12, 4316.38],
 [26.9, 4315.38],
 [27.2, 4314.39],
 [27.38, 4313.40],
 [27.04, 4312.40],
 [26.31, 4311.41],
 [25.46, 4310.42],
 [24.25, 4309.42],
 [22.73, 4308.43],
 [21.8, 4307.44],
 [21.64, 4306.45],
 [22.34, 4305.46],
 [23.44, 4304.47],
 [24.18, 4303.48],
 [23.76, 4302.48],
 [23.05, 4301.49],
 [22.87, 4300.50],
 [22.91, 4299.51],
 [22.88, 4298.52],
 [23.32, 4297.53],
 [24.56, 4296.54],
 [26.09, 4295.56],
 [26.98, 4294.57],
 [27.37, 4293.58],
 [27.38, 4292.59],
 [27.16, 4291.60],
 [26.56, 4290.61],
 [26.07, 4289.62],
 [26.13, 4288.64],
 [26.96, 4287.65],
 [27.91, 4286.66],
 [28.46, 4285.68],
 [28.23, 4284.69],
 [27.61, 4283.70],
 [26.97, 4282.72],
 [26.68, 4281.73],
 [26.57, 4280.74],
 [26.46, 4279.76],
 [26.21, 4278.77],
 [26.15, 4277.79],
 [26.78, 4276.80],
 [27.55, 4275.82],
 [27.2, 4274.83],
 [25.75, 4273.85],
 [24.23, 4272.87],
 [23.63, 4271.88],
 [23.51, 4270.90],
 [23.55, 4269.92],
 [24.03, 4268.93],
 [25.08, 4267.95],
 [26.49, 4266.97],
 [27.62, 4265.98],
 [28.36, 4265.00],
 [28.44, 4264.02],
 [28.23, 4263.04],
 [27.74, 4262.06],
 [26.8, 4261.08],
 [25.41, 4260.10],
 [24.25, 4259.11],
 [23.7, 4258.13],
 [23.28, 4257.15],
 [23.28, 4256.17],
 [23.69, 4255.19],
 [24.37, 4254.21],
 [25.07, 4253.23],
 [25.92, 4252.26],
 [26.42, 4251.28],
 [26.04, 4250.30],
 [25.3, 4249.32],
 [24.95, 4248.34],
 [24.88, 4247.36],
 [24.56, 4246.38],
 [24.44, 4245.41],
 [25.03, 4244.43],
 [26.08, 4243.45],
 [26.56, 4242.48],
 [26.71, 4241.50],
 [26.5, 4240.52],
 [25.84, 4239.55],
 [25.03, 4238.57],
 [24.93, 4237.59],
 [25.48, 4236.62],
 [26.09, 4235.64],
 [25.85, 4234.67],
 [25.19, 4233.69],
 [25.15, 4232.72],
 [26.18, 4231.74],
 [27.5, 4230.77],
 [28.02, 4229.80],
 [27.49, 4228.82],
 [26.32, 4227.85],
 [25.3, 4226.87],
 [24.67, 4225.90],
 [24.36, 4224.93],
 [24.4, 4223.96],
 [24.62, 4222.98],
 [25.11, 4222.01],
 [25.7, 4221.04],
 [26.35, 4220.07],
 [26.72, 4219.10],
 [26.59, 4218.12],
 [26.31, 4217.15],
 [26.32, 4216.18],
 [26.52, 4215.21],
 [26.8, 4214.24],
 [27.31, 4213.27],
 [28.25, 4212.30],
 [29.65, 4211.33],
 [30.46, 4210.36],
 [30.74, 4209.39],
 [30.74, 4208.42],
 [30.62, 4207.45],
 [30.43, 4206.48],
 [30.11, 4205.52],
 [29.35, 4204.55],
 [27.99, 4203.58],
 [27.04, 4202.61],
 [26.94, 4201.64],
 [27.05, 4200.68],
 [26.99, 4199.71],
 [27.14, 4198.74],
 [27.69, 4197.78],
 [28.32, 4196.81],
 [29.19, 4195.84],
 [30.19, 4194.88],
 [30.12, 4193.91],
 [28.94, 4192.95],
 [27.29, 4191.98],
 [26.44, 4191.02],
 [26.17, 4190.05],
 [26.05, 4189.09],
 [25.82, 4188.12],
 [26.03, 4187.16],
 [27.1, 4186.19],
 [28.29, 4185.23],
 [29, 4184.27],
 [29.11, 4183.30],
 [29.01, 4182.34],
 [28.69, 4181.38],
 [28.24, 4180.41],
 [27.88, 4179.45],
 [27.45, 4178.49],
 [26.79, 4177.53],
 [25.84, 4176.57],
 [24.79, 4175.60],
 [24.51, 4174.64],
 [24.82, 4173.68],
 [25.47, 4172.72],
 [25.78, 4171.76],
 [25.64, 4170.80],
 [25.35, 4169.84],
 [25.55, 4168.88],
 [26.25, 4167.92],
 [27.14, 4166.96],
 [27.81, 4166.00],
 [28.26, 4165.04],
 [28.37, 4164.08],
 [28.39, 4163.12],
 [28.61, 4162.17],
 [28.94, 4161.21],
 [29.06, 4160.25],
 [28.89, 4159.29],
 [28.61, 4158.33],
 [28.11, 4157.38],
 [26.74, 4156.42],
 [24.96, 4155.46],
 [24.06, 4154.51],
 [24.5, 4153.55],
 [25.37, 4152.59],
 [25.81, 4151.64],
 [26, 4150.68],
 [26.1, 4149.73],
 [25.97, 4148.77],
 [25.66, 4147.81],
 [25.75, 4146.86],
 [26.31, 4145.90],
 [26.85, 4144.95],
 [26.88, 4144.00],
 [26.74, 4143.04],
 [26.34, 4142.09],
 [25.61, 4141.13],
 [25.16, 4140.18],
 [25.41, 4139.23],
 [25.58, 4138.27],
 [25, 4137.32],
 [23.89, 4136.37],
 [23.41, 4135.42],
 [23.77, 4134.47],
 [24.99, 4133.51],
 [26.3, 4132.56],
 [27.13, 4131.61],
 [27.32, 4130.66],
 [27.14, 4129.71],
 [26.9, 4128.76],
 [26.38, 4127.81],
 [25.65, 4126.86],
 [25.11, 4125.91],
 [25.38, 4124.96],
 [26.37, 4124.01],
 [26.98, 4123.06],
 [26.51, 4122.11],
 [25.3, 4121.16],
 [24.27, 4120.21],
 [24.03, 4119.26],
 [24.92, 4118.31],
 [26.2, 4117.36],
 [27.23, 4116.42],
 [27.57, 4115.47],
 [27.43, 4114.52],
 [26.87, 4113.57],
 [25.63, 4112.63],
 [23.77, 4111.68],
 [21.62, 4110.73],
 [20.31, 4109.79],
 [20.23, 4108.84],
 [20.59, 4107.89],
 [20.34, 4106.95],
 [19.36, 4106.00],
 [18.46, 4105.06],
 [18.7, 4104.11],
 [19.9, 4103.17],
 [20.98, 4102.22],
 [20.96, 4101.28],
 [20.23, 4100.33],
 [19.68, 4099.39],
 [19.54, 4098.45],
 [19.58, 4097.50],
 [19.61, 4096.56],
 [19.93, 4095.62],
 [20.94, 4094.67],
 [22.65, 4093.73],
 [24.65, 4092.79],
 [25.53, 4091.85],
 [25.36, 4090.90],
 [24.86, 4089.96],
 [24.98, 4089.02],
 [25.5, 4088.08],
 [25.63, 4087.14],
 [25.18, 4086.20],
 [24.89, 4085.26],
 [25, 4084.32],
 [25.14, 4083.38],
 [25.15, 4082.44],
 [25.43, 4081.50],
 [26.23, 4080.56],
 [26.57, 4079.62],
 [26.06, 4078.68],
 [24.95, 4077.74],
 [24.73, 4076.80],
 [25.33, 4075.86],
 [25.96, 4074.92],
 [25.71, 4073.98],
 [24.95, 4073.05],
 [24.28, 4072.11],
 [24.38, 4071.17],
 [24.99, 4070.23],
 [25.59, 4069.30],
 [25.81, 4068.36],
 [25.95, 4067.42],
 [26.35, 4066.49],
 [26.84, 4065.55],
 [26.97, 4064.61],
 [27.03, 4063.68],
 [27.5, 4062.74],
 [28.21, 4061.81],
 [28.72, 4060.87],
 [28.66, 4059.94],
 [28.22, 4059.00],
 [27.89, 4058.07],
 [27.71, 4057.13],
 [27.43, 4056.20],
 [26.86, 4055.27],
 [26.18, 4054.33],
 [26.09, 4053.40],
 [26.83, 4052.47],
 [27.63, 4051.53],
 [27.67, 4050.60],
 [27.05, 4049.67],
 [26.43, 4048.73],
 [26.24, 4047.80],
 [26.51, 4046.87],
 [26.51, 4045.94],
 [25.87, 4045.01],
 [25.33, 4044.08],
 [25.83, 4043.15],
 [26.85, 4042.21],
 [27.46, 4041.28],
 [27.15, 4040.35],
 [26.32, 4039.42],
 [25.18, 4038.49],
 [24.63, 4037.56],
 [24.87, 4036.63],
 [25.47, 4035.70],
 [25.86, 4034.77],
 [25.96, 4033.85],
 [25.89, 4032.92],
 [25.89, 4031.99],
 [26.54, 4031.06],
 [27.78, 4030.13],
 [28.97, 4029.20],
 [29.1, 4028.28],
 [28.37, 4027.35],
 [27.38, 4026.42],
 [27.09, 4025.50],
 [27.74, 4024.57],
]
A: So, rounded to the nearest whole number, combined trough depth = -8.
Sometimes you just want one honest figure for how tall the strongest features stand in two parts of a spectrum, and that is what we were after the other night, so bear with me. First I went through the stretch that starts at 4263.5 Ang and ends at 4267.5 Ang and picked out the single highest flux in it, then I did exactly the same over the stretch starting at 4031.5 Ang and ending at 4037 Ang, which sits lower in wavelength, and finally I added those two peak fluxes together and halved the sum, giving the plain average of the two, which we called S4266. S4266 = 27.2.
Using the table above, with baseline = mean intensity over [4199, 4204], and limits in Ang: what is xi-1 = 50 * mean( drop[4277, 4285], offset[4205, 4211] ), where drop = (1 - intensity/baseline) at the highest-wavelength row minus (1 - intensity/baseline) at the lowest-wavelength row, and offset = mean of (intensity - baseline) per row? 81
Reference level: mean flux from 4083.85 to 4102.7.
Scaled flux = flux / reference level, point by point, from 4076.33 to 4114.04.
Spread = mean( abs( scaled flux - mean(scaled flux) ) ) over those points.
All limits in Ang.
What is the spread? 0.113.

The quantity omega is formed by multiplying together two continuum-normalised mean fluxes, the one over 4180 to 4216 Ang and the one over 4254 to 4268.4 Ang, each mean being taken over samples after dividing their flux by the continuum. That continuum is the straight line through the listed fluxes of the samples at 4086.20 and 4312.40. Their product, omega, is 1.05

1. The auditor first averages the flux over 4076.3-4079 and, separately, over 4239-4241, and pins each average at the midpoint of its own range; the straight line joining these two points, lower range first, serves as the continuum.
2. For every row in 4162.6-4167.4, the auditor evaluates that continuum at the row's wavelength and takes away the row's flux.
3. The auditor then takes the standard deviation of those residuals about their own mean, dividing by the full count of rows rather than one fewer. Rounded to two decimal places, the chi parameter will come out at 0.48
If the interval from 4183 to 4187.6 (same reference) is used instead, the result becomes 1.19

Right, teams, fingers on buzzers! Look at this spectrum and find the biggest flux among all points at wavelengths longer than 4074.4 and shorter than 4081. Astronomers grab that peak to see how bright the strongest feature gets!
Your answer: 26.57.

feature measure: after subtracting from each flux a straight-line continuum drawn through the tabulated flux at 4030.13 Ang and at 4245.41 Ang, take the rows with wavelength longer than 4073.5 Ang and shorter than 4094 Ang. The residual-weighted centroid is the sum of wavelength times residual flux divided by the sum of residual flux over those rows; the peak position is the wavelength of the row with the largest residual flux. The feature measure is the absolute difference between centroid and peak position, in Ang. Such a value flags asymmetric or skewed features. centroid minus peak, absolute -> 5.2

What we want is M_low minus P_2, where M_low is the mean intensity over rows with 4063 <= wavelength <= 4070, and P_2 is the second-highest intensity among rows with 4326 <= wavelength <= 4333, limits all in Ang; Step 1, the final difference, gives 2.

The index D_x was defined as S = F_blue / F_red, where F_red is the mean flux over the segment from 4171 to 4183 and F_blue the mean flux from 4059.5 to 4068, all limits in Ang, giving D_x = 1.03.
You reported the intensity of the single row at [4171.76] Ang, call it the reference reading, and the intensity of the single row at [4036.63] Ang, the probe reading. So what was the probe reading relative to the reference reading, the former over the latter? 0.96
